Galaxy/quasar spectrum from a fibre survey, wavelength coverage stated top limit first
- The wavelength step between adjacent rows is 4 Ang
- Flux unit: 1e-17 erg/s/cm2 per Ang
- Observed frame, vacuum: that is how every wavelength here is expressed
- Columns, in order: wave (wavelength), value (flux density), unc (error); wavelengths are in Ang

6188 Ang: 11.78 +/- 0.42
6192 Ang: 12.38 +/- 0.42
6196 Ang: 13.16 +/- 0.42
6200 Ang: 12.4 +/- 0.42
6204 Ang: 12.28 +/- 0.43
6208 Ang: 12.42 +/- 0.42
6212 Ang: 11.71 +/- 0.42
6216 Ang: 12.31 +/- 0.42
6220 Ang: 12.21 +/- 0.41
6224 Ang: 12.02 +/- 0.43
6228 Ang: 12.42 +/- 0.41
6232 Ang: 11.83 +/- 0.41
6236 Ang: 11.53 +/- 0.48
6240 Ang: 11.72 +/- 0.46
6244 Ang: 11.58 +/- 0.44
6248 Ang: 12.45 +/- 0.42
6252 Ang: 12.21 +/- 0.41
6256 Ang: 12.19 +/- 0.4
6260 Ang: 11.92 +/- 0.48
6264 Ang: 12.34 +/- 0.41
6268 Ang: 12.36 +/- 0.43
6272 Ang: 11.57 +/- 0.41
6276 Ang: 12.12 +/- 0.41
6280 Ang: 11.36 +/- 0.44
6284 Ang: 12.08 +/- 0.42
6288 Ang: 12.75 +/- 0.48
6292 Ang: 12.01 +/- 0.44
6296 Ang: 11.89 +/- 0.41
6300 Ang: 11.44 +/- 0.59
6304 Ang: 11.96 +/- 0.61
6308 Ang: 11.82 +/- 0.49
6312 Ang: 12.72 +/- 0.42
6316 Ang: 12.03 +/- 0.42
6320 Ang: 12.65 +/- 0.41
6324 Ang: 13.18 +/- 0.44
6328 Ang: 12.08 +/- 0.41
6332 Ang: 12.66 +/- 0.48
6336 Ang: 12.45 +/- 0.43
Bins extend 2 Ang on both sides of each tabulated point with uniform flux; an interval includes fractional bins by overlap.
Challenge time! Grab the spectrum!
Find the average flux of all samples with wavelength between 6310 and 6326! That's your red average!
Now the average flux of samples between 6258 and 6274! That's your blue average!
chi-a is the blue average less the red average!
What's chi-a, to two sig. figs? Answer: -0.60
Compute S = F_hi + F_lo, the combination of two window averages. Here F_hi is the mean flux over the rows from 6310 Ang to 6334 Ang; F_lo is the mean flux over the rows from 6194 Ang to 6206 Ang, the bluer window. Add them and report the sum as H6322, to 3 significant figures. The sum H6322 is 25.2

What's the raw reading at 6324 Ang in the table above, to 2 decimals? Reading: 13.18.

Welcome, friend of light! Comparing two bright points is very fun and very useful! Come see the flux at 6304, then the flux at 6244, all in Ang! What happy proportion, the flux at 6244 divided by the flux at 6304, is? 0.97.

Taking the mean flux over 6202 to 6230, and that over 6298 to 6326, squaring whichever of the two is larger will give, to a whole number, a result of 150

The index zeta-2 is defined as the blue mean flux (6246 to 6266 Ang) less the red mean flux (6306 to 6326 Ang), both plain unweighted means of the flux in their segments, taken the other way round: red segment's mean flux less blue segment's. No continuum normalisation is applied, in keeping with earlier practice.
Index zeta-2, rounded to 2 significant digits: 0.26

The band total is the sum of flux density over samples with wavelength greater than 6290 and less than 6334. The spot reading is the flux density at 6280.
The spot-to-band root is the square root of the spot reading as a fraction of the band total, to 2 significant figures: 0.29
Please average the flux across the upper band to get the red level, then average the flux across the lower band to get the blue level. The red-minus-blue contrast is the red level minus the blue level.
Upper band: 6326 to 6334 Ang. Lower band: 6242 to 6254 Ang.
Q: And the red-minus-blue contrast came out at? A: 0.29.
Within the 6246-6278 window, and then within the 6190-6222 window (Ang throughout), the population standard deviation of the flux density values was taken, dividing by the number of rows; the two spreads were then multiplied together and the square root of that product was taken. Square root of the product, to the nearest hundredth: 0.31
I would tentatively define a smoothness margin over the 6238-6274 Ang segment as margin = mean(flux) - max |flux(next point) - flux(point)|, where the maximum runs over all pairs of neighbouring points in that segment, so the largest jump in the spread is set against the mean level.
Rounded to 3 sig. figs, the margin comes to 11.2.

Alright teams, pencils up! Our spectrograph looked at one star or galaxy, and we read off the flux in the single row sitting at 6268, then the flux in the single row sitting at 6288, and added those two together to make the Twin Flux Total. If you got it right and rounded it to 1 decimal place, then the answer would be 25.1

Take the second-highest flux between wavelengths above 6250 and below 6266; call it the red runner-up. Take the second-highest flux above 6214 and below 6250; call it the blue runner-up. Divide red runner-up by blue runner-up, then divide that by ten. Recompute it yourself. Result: 0.098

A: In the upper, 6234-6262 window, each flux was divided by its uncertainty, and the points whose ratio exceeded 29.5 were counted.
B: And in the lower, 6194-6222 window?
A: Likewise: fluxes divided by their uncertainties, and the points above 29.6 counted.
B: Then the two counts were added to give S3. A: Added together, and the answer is 5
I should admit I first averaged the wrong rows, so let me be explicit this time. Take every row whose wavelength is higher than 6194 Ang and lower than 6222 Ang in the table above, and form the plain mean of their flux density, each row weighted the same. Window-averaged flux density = 12.4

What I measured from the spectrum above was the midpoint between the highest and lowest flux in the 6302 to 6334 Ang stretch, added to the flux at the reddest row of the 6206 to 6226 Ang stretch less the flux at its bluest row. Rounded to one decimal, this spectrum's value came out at 12.1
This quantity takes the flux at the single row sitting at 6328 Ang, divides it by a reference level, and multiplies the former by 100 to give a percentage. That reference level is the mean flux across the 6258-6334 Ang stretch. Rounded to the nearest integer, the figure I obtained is 99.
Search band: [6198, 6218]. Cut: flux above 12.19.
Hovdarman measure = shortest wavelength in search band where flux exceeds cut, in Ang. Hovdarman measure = 6200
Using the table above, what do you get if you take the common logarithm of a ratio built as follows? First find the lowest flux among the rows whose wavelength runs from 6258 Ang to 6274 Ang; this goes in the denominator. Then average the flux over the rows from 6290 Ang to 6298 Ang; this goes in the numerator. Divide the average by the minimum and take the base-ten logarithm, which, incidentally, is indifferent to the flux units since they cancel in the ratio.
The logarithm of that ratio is 0.014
